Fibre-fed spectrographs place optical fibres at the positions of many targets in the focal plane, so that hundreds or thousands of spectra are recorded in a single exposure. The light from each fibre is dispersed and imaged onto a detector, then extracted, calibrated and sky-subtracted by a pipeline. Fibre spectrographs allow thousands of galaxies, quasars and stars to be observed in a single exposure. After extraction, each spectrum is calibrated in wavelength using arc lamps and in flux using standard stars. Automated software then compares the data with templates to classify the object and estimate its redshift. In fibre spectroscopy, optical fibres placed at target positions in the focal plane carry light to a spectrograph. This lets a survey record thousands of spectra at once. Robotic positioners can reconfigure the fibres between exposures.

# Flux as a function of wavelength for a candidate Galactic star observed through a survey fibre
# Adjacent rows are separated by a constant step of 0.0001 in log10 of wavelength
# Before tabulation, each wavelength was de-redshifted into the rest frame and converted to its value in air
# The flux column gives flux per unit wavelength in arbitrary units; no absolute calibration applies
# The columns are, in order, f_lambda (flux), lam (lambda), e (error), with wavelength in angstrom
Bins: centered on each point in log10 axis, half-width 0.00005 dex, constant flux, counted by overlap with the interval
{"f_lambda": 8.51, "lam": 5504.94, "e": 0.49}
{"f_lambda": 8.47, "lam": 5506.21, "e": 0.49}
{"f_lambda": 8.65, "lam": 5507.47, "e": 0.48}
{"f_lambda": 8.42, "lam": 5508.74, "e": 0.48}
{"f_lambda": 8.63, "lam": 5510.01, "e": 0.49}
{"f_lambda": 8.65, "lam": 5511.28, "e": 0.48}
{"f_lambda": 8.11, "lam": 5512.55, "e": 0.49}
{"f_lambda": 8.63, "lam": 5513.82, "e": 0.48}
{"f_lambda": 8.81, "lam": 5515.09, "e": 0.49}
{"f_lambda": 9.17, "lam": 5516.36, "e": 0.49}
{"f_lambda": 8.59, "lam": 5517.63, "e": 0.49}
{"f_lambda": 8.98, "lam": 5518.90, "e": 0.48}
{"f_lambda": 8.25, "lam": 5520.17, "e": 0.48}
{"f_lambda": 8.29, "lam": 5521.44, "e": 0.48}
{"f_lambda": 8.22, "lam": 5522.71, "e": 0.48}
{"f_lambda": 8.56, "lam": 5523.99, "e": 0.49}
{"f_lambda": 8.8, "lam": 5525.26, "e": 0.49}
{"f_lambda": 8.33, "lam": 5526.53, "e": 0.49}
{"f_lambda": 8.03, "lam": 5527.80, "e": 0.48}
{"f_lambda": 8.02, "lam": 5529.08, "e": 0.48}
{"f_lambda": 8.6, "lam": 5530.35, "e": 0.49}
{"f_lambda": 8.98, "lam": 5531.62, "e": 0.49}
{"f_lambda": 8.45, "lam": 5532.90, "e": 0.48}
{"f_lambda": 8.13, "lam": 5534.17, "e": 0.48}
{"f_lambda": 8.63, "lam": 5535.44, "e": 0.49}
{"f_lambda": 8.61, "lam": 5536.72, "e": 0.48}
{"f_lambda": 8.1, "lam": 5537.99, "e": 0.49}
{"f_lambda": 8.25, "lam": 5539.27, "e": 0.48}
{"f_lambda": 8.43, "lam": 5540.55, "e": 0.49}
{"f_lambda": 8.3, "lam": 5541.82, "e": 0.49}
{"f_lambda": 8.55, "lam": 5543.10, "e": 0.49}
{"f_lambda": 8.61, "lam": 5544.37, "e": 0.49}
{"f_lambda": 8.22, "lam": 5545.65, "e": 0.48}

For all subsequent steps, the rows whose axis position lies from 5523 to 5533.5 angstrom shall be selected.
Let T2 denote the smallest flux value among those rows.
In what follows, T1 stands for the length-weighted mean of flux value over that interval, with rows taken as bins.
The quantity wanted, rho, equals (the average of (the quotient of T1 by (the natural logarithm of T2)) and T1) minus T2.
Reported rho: -1.76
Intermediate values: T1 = 8.46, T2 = 8.02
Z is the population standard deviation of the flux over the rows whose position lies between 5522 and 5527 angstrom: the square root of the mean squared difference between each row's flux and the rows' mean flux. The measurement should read 0.22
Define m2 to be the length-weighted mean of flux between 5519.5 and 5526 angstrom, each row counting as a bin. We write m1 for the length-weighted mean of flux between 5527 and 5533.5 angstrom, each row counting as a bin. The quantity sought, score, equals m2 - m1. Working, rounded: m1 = 8.41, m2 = 8.43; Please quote 0.0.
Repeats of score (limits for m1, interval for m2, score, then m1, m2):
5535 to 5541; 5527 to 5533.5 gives 0.0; 8.38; 8.41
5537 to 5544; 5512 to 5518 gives 0.3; 8.36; 8.67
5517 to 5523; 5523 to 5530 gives -0.1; 8.49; 8.35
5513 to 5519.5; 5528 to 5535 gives -0.4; 8.81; 8.42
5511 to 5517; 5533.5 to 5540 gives -0.3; 8.67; 8.34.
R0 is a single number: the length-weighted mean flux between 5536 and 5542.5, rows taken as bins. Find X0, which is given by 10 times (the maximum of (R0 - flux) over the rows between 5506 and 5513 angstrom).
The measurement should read 2.2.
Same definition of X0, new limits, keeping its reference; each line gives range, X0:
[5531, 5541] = 2.3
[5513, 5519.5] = -2.6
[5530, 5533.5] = -1.2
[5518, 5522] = 0.8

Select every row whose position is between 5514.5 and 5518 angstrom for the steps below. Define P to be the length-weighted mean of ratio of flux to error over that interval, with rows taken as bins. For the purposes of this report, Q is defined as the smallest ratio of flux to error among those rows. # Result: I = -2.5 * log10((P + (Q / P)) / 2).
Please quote -2.45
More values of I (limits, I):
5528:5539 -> -2.40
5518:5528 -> -2.41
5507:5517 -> -2.43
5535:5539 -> -2.40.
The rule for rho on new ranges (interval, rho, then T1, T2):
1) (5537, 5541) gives -1.98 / 8.27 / 8.1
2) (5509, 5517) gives -1.72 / 8.65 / 8.11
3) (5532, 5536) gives -1.90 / 8.44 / 8.13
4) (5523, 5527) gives -2.05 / 8.54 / 8.33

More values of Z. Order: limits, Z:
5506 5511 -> 0.10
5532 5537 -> 0.20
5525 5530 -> 0.32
